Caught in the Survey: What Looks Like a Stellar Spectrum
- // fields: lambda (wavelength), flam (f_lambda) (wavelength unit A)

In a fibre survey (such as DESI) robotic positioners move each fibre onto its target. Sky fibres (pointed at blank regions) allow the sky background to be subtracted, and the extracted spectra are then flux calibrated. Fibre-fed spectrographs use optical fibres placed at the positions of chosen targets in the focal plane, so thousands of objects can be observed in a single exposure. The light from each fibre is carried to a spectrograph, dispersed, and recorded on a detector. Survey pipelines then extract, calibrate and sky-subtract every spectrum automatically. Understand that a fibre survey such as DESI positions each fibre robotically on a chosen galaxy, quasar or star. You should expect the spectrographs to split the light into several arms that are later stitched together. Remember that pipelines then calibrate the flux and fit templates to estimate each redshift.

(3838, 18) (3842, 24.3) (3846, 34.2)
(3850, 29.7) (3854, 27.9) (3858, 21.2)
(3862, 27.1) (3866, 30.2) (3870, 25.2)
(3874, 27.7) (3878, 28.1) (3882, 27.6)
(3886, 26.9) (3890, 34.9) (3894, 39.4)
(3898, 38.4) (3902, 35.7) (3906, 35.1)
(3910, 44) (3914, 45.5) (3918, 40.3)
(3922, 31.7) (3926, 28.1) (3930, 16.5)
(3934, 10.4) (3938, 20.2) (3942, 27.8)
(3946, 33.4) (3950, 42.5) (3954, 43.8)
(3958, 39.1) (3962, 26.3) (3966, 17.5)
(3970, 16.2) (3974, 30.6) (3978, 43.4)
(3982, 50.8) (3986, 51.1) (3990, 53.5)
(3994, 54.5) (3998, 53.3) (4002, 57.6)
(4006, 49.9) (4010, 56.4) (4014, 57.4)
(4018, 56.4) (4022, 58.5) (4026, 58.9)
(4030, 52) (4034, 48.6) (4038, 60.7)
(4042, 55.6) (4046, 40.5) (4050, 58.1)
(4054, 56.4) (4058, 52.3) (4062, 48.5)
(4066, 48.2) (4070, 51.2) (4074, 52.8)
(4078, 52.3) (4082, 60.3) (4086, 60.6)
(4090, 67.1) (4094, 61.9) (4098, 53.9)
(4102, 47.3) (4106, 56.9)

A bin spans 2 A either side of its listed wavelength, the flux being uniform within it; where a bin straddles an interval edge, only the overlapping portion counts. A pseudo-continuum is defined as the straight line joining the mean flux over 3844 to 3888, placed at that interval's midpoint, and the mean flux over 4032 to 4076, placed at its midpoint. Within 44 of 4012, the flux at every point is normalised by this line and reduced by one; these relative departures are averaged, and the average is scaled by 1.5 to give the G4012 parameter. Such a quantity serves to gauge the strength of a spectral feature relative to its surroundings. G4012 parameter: 0.13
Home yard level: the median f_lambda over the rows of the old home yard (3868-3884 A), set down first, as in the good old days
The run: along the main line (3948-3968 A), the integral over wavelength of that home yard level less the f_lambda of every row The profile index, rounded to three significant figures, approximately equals -124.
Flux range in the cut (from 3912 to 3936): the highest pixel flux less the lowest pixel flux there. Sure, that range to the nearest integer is 35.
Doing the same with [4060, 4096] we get 19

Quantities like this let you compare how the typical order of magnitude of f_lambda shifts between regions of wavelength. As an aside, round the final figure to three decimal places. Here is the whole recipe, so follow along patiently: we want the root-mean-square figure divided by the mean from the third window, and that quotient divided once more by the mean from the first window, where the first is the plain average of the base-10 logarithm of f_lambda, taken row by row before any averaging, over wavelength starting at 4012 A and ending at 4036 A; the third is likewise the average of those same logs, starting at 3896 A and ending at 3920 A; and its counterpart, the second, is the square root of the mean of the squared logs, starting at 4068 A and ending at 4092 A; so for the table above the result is 0.631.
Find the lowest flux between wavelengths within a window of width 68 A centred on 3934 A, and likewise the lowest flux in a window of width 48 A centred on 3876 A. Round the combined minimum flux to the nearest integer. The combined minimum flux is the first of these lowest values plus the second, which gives 32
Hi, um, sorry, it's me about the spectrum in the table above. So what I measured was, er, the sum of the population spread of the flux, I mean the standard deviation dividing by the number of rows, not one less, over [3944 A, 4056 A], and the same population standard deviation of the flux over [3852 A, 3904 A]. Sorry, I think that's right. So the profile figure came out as 17.5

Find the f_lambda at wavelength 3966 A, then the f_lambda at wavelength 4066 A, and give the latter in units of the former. 2.8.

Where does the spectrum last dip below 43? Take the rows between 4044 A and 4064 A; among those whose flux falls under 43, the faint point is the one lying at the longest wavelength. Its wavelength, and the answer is 4046 A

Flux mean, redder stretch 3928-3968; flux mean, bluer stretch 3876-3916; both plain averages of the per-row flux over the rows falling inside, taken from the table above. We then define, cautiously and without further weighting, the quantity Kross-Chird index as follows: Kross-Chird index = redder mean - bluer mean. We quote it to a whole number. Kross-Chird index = -8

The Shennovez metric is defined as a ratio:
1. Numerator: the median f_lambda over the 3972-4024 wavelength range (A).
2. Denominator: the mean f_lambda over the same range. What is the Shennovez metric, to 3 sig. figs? 1.03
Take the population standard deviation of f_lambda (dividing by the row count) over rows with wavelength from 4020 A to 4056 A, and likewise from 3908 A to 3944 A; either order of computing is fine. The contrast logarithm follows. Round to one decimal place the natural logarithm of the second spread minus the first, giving 1.7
